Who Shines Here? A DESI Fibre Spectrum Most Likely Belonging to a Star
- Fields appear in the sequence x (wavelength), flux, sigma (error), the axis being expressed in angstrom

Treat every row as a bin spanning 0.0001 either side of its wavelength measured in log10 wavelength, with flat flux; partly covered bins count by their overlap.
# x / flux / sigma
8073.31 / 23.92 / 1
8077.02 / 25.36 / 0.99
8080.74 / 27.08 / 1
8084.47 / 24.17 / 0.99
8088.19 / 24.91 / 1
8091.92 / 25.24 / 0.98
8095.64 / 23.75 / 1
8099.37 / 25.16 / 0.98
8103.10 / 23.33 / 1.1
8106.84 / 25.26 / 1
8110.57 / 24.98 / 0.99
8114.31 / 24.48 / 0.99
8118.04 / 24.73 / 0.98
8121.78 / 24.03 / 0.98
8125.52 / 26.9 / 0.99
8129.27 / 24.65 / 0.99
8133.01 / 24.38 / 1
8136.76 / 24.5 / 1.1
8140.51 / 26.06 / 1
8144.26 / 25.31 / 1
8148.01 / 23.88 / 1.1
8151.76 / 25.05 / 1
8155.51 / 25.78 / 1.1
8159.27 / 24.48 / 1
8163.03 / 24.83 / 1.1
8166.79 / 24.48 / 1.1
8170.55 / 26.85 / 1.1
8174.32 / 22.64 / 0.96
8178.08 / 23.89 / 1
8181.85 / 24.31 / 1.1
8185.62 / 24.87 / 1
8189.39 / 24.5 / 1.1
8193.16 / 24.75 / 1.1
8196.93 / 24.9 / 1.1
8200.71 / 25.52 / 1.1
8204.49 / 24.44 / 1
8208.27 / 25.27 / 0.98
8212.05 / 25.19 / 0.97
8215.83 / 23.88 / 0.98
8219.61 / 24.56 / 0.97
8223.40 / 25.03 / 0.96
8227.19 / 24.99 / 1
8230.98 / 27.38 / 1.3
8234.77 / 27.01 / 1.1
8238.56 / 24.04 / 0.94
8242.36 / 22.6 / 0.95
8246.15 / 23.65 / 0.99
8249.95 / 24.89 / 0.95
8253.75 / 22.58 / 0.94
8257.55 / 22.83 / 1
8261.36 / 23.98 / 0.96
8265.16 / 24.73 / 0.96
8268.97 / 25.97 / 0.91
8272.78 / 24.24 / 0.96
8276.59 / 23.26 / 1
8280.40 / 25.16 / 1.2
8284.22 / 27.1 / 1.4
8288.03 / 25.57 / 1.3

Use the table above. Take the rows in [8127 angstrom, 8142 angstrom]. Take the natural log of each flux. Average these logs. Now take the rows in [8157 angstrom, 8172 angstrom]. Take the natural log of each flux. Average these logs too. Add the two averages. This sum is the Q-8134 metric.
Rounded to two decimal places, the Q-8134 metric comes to 6.44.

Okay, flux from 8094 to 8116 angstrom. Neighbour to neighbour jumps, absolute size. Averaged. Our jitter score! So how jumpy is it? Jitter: 1.19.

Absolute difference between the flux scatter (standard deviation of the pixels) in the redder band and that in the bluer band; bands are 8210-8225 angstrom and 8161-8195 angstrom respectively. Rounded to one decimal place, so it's 0.5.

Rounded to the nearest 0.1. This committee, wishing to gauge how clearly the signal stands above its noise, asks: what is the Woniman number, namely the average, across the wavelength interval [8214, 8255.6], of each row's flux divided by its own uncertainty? 24.5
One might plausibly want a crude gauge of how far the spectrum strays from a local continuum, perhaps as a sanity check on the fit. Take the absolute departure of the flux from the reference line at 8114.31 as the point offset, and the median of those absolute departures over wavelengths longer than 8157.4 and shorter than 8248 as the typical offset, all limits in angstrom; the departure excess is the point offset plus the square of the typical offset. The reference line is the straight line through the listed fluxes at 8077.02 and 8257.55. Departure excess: 1.4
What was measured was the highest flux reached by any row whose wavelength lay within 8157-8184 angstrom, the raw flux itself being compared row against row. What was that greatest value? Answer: 26.85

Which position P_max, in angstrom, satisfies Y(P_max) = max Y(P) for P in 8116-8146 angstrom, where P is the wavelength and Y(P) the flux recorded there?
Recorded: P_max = 8125.52 angstrom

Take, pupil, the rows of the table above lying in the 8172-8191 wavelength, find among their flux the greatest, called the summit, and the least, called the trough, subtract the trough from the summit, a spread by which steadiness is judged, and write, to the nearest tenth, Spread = 2.2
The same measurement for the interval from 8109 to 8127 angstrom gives 2.9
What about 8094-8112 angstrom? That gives 1.9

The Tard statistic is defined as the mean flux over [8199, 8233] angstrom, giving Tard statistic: 25.1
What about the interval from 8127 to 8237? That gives 24.9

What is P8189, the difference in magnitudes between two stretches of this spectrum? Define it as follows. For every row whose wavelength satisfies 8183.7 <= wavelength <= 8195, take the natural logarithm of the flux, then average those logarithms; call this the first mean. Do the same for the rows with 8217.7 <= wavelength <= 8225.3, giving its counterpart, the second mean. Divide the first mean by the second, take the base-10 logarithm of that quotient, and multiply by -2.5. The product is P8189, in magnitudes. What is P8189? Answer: 0.001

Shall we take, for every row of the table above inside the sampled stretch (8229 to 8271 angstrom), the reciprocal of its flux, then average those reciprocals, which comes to 0.0410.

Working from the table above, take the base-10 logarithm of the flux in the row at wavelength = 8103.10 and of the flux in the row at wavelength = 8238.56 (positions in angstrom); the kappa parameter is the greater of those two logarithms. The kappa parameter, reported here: 1.38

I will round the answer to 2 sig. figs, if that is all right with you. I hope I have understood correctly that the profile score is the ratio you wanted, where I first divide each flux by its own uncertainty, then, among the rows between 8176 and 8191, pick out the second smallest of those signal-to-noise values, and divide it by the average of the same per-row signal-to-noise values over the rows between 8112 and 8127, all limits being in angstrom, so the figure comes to 0.88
